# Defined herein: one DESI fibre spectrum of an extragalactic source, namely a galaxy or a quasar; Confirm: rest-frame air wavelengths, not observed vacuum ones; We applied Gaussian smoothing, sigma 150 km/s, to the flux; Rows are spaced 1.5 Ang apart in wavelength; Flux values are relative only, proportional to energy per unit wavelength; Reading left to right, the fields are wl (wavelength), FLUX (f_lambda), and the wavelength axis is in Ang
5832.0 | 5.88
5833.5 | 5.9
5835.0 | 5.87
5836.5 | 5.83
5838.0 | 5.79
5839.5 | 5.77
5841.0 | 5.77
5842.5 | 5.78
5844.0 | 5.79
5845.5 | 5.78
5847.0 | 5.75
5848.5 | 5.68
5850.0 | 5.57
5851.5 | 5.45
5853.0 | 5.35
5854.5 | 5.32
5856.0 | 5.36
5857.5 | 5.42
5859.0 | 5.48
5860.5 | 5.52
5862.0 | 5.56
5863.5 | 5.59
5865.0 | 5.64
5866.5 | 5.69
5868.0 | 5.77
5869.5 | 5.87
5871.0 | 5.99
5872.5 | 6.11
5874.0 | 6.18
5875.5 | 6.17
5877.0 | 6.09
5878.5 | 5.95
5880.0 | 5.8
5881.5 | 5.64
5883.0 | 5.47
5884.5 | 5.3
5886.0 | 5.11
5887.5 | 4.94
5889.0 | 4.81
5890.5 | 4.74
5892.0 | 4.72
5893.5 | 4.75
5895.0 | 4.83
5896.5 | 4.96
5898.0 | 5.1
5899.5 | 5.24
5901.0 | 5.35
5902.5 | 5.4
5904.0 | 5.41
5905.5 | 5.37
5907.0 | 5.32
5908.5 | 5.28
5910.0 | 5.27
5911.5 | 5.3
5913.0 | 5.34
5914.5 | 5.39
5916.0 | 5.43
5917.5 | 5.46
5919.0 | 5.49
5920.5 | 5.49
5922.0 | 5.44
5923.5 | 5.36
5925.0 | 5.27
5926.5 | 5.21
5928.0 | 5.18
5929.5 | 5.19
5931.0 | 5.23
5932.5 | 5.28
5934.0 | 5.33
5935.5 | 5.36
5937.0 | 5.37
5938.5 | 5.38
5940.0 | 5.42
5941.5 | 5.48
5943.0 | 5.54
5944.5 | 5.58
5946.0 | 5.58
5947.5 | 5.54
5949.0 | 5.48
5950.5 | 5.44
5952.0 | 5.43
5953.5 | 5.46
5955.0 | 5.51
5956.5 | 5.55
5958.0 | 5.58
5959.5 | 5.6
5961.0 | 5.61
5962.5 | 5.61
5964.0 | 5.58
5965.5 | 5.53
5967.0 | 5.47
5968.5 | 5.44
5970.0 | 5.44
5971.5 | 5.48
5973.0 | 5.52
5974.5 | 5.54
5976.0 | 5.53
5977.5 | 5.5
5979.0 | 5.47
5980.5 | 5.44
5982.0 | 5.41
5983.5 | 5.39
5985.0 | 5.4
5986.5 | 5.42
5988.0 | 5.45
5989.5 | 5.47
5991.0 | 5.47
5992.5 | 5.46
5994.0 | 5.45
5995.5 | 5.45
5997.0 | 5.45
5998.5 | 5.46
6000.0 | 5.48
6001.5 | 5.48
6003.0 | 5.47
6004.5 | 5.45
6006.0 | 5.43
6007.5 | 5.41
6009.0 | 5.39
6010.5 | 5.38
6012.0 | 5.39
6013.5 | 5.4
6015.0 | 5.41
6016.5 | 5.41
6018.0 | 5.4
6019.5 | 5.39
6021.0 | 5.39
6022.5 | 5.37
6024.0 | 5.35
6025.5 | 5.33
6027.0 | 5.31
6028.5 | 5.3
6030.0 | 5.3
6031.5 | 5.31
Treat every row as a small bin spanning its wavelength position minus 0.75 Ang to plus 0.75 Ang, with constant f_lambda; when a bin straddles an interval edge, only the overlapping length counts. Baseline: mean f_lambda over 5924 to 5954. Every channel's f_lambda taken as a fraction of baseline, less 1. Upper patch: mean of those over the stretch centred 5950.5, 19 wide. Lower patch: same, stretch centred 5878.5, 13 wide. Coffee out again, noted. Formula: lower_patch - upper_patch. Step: 0.06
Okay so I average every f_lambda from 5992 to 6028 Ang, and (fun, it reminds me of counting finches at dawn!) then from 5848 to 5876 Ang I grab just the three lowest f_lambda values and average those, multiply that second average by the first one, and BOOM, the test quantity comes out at 28.9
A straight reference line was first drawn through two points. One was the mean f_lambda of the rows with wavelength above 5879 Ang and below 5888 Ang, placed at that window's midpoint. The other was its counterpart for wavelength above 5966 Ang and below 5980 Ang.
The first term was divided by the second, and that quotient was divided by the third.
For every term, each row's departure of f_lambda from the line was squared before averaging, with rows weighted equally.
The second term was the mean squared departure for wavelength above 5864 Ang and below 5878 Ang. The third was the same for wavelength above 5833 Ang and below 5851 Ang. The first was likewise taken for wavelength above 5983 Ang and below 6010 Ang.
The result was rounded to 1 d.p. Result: 0.1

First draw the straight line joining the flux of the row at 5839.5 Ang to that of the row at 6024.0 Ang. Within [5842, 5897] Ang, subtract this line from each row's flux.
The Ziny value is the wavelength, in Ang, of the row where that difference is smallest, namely 5892.0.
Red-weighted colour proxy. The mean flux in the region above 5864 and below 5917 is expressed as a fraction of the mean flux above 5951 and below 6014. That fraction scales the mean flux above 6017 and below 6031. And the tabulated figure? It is 5.3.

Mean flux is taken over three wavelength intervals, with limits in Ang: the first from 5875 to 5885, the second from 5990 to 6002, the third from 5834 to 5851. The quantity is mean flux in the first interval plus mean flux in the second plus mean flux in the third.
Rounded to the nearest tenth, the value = 17.0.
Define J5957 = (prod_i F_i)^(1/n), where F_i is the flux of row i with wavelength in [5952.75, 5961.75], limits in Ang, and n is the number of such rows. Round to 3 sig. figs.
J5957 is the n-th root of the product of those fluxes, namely 5.55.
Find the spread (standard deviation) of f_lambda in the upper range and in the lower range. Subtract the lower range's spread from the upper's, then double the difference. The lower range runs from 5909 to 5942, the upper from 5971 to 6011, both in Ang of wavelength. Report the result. -0.11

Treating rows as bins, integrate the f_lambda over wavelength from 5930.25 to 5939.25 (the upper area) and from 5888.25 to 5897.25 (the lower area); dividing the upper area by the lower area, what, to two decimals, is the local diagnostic 1.11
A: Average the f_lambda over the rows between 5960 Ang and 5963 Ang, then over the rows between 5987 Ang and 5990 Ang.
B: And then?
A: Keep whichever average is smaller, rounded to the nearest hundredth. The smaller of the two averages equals 5.46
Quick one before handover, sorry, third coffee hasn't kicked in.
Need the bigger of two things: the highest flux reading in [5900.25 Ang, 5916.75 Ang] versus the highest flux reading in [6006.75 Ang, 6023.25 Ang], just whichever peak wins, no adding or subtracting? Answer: 5.43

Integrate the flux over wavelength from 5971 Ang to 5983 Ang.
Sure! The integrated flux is 66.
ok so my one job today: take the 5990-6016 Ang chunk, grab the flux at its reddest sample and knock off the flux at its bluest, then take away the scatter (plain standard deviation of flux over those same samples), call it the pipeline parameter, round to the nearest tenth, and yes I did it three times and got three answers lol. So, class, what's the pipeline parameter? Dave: -0.1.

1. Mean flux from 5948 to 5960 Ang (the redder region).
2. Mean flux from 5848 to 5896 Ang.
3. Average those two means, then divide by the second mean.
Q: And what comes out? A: 1.00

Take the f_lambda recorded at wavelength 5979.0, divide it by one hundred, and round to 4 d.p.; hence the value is 0.0547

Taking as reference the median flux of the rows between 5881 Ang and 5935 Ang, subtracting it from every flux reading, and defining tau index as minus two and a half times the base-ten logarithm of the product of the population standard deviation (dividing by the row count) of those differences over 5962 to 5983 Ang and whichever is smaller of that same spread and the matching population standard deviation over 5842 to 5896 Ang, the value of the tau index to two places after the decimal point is 6.27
